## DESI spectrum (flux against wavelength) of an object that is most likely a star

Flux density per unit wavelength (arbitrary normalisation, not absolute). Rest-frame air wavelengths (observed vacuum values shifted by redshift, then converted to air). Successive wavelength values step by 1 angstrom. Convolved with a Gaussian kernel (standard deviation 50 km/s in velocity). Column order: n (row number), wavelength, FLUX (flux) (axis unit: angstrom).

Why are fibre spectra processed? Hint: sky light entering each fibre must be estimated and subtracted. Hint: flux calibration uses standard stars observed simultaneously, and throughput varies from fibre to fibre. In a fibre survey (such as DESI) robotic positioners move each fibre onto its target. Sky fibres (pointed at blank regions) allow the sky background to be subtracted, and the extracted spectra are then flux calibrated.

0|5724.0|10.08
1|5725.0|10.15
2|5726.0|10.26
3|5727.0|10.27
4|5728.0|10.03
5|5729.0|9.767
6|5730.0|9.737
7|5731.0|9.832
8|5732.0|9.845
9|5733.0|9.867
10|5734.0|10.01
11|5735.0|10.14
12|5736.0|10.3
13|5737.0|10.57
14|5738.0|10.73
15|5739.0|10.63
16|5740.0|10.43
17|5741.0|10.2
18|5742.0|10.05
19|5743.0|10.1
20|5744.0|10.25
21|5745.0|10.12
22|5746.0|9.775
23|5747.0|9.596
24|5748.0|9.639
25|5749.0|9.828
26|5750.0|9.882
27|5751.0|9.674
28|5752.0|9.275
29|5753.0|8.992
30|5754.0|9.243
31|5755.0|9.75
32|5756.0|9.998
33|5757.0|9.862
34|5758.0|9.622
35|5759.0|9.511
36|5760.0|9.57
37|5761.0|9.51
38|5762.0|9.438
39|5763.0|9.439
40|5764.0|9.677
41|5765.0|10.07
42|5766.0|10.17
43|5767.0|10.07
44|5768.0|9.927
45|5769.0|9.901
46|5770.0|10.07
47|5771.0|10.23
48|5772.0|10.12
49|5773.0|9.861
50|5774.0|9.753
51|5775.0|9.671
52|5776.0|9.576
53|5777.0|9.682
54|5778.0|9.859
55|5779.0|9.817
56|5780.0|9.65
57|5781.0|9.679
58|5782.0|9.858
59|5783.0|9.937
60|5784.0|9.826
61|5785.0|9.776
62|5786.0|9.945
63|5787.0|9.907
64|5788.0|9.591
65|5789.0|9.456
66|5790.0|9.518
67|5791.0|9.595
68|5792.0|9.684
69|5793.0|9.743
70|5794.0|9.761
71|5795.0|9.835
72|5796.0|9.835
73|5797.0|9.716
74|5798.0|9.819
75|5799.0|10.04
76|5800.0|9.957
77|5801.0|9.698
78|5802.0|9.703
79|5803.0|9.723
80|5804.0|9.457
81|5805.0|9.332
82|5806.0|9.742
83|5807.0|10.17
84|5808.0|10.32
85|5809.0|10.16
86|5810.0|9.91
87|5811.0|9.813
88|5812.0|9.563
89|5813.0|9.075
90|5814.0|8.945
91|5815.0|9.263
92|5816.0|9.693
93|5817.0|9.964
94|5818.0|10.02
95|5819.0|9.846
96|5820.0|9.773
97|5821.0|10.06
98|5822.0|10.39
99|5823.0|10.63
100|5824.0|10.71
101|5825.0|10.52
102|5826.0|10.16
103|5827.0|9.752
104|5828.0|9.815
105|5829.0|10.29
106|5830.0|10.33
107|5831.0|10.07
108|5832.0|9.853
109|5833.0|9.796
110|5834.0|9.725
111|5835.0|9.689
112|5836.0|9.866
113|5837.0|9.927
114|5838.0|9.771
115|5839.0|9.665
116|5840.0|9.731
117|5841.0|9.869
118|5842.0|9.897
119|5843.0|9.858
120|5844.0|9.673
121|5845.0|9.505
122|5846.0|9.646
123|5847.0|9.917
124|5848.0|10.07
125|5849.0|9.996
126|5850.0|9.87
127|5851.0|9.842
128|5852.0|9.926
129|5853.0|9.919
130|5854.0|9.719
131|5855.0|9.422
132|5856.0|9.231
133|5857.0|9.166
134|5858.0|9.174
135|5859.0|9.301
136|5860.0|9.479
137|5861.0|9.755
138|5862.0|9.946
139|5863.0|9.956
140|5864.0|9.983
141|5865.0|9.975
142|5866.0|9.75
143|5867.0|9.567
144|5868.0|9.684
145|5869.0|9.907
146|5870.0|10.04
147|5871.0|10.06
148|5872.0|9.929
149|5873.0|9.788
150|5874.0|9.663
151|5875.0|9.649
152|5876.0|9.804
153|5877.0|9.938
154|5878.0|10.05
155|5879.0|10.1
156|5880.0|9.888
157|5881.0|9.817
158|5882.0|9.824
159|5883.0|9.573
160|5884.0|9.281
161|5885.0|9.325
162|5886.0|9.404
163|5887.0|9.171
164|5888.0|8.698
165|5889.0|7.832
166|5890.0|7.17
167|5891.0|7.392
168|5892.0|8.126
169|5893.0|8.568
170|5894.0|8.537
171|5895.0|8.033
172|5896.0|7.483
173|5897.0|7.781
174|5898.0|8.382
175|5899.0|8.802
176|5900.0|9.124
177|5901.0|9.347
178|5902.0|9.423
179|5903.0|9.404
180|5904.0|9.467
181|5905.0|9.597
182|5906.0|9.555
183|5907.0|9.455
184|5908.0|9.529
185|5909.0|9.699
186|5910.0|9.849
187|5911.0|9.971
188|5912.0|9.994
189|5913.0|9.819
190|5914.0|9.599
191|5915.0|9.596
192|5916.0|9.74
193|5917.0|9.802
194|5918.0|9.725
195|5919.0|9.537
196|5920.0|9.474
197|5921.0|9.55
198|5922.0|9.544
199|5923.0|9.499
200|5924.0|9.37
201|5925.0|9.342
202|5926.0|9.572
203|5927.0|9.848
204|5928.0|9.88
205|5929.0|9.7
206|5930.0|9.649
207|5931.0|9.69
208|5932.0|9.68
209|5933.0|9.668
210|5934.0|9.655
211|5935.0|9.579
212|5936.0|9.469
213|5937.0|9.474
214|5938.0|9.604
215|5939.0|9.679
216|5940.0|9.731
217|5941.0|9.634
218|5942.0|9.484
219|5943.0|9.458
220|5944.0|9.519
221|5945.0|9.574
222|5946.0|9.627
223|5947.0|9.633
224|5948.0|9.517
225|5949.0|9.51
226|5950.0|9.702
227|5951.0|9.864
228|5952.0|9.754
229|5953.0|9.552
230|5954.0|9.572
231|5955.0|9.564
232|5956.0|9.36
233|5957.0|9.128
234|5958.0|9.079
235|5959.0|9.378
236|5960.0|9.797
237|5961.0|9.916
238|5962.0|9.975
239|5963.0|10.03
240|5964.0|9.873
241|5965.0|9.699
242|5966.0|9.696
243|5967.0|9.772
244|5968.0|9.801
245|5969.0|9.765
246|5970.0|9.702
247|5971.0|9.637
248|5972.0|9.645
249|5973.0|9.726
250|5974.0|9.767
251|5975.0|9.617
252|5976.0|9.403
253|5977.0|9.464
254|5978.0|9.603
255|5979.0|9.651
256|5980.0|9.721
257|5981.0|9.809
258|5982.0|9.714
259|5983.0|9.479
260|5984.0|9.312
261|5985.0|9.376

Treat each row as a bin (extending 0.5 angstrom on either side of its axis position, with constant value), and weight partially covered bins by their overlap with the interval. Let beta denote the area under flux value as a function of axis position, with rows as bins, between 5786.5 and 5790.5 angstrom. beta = 38.5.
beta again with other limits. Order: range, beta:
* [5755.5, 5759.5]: 39.0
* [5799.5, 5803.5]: 39.1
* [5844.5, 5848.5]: 39.1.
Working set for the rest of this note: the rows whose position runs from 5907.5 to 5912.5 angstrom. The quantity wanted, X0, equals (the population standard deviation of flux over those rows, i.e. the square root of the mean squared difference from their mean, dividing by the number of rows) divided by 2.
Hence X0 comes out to 0.087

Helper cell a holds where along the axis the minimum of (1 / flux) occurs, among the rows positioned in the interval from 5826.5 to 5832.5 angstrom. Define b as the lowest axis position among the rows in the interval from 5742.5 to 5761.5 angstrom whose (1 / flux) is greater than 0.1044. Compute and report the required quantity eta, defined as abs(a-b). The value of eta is 78 angstrom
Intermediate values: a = 5830.0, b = 5752.0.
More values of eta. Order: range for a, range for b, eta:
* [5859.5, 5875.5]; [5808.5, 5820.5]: 59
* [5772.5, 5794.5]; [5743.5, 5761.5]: 34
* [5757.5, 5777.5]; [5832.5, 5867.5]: 74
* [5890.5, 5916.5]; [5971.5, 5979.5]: 64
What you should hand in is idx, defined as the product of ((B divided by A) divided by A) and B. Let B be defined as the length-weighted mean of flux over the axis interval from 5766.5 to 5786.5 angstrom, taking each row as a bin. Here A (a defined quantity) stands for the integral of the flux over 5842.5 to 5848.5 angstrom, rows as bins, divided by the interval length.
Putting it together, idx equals 1.0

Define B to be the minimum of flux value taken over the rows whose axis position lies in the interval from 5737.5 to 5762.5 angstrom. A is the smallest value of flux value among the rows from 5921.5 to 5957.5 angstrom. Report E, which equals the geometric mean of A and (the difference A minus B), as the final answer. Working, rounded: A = 9.128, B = 8.992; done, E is 1.1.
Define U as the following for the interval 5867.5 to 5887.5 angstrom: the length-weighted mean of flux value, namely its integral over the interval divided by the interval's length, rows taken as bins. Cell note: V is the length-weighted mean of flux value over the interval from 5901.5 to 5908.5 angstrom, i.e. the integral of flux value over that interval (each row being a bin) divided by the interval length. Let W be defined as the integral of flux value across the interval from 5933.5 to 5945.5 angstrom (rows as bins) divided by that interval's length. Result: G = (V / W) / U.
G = 0.1017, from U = 9.74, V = 9.49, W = 9.6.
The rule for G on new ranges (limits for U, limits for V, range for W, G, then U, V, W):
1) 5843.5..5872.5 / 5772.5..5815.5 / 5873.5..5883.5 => 0.1016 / 9.74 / 9.73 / 9.8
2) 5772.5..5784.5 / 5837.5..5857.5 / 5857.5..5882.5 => 0.1017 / 9.76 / 9.73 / 9.8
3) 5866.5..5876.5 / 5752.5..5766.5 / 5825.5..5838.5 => 0.0989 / 9.81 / 9.63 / 9.9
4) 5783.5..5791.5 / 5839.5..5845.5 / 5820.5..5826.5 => 0.0966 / 9.70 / 9.76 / 10.4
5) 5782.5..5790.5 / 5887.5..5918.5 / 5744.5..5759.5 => 0.0959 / 9.74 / 9.02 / 9.7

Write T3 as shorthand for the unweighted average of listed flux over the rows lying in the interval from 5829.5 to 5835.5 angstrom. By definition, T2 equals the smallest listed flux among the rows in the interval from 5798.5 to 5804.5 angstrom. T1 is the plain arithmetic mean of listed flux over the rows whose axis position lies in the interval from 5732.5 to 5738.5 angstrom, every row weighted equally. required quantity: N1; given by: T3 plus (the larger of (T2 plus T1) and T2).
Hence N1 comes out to 29.6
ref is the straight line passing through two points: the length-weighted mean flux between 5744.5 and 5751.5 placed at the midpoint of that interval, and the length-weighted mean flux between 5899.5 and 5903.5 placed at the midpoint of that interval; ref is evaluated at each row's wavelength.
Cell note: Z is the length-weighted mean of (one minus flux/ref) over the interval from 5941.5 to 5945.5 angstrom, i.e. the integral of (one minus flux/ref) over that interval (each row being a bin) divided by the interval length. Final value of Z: -0.034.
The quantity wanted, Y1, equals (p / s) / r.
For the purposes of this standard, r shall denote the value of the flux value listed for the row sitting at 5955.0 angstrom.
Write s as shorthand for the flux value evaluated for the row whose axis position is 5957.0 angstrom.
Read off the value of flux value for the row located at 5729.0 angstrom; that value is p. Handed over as 0.112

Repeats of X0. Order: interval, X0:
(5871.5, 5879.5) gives 0.078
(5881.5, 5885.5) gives 0.109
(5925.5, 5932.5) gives 0.051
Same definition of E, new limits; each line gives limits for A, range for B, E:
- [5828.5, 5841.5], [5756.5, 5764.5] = 1.5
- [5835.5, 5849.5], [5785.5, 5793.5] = 0.7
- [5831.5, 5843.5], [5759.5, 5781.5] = 1.5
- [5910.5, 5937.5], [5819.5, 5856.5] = 1.0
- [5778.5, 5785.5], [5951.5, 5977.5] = 2.3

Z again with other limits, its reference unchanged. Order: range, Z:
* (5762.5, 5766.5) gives -0.010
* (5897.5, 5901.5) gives 0.045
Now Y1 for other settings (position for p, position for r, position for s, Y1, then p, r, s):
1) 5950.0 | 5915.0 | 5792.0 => 0.104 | 9.702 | 9.596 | 9.684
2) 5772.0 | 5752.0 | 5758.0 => 0.113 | 10.12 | 9.275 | 9.622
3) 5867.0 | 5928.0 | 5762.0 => 0.103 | 9.567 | 9.88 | 9.438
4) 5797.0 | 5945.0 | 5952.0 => 0.104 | 9.716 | 9.574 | 9.754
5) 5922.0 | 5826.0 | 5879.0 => 0.093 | 9.544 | 10.16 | 10.1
